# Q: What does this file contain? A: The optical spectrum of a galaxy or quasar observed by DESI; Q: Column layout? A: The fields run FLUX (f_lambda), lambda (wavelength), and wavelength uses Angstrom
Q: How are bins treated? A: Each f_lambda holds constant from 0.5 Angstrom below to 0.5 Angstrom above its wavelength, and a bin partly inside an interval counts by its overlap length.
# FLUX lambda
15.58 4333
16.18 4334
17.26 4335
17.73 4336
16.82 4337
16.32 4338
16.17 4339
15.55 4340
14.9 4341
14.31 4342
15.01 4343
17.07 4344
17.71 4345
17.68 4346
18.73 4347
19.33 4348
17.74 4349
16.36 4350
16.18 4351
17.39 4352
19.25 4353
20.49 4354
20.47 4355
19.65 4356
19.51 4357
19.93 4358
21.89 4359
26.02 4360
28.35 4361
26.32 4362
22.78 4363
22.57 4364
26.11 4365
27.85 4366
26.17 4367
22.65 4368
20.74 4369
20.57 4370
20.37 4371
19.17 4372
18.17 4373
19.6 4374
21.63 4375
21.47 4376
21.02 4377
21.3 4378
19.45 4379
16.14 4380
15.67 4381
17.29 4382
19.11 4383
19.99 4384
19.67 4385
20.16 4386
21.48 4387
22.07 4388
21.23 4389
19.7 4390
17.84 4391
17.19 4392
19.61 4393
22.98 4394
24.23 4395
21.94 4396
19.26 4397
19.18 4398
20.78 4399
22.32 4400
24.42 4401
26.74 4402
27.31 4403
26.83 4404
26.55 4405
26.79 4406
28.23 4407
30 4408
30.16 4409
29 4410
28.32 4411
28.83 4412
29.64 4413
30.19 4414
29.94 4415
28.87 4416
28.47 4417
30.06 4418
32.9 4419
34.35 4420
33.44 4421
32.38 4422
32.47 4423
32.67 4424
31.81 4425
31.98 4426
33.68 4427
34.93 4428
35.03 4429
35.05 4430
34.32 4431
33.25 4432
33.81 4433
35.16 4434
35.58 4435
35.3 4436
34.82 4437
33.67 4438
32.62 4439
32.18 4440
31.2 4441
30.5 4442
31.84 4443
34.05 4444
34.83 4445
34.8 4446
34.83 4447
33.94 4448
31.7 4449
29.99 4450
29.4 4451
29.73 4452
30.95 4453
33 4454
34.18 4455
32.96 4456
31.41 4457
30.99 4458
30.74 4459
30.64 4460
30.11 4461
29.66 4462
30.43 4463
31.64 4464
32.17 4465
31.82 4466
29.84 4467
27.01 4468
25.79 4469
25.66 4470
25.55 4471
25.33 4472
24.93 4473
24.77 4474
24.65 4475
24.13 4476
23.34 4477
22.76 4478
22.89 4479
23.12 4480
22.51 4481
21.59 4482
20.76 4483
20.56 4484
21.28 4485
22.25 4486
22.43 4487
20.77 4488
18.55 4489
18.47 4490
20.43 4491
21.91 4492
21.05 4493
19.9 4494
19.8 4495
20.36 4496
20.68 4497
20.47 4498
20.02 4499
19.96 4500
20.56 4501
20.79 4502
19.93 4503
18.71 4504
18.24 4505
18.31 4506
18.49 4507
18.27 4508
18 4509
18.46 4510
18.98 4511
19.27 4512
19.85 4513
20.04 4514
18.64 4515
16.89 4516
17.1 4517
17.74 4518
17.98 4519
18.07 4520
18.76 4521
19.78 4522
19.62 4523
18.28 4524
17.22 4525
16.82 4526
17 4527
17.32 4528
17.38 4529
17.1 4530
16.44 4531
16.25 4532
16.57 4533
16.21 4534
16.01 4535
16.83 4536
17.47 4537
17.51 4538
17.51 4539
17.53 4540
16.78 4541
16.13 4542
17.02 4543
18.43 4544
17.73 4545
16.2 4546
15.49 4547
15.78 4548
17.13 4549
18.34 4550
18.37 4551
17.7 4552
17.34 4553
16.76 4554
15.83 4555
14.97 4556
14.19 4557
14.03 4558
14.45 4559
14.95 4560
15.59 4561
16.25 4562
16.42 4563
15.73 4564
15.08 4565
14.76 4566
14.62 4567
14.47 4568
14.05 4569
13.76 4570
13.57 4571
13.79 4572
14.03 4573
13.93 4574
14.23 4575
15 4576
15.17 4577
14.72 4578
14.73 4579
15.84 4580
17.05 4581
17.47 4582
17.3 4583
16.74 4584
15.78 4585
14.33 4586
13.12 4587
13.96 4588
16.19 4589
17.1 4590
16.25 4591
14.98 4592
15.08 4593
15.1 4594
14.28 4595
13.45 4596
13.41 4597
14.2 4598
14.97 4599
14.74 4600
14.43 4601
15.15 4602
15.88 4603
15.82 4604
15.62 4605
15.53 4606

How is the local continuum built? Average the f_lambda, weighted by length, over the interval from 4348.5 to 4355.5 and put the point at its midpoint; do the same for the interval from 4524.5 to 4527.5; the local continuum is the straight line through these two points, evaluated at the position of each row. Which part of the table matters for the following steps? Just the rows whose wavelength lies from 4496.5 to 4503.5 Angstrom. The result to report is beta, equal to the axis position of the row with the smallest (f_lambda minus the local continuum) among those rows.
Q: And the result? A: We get 4503 Angstrom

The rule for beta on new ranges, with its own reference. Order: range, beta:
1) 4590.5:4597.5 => 4597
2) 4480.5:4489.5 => 4489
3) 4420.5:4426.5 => 4425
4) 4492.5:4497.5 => 4495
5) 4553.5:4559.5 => 4558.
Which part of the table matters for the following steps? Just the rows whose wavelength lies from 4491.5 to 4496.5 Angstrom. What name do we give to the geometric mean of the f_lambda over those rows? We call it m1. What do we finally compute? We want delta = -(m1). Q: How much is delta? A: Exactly -21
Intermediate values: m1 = 21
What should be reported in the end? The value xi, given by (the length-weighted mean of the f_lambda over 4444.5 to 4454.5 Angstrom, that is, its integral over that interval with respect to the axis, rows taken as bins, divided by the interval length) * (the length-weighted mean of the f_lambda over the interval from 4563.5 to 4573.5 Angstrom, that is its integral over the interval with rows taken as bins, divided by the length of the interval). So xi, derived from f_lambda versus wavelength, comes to 465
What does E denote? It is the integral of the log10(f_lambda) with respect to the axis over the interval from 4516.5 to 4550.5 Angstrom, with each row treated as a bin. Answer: 42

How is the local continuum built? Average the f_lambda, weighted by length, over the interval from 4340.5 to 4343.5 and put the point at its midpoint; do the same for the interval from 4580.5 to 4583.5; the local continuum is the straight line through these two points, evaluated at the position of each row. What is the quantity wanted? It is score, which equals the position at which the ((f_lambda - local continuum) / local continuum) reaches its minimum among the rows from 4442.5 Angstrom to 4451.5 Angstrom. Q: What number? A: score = 4451 Angstrom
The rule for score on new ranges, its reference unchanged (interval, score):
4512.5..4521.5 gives 4516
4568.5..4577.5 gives 4571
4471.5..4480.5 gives 4478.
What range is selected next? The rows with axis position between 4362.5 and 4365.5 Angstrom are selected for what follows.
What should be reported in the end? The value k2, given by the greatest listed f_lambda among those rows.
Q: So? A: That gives 26.11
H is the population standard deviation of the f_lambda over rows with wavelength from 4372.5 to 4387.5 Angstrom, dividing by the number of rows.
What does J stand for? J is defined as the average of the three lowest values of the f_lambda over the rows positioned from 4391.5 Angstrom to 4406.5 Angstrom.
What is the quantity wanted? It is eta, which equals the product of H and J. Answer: 34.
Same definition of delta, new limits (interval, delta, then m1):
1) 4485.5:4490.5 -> -20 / 20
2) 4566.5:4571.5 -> -14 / 14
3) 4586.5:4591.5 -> -15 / 15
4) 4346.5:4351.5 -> -18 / 18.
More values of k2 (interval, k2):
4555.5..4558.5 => 14.97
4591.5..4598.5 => 15.1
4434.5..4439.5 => 35.58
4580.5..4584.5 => 17.47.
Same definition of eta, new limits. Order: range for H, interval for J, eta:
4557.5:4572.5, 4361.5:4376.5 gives 17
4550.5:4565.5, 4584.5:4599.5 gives 17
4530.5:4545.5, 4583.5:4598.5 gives 9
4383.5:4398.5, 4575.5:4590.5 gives 25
